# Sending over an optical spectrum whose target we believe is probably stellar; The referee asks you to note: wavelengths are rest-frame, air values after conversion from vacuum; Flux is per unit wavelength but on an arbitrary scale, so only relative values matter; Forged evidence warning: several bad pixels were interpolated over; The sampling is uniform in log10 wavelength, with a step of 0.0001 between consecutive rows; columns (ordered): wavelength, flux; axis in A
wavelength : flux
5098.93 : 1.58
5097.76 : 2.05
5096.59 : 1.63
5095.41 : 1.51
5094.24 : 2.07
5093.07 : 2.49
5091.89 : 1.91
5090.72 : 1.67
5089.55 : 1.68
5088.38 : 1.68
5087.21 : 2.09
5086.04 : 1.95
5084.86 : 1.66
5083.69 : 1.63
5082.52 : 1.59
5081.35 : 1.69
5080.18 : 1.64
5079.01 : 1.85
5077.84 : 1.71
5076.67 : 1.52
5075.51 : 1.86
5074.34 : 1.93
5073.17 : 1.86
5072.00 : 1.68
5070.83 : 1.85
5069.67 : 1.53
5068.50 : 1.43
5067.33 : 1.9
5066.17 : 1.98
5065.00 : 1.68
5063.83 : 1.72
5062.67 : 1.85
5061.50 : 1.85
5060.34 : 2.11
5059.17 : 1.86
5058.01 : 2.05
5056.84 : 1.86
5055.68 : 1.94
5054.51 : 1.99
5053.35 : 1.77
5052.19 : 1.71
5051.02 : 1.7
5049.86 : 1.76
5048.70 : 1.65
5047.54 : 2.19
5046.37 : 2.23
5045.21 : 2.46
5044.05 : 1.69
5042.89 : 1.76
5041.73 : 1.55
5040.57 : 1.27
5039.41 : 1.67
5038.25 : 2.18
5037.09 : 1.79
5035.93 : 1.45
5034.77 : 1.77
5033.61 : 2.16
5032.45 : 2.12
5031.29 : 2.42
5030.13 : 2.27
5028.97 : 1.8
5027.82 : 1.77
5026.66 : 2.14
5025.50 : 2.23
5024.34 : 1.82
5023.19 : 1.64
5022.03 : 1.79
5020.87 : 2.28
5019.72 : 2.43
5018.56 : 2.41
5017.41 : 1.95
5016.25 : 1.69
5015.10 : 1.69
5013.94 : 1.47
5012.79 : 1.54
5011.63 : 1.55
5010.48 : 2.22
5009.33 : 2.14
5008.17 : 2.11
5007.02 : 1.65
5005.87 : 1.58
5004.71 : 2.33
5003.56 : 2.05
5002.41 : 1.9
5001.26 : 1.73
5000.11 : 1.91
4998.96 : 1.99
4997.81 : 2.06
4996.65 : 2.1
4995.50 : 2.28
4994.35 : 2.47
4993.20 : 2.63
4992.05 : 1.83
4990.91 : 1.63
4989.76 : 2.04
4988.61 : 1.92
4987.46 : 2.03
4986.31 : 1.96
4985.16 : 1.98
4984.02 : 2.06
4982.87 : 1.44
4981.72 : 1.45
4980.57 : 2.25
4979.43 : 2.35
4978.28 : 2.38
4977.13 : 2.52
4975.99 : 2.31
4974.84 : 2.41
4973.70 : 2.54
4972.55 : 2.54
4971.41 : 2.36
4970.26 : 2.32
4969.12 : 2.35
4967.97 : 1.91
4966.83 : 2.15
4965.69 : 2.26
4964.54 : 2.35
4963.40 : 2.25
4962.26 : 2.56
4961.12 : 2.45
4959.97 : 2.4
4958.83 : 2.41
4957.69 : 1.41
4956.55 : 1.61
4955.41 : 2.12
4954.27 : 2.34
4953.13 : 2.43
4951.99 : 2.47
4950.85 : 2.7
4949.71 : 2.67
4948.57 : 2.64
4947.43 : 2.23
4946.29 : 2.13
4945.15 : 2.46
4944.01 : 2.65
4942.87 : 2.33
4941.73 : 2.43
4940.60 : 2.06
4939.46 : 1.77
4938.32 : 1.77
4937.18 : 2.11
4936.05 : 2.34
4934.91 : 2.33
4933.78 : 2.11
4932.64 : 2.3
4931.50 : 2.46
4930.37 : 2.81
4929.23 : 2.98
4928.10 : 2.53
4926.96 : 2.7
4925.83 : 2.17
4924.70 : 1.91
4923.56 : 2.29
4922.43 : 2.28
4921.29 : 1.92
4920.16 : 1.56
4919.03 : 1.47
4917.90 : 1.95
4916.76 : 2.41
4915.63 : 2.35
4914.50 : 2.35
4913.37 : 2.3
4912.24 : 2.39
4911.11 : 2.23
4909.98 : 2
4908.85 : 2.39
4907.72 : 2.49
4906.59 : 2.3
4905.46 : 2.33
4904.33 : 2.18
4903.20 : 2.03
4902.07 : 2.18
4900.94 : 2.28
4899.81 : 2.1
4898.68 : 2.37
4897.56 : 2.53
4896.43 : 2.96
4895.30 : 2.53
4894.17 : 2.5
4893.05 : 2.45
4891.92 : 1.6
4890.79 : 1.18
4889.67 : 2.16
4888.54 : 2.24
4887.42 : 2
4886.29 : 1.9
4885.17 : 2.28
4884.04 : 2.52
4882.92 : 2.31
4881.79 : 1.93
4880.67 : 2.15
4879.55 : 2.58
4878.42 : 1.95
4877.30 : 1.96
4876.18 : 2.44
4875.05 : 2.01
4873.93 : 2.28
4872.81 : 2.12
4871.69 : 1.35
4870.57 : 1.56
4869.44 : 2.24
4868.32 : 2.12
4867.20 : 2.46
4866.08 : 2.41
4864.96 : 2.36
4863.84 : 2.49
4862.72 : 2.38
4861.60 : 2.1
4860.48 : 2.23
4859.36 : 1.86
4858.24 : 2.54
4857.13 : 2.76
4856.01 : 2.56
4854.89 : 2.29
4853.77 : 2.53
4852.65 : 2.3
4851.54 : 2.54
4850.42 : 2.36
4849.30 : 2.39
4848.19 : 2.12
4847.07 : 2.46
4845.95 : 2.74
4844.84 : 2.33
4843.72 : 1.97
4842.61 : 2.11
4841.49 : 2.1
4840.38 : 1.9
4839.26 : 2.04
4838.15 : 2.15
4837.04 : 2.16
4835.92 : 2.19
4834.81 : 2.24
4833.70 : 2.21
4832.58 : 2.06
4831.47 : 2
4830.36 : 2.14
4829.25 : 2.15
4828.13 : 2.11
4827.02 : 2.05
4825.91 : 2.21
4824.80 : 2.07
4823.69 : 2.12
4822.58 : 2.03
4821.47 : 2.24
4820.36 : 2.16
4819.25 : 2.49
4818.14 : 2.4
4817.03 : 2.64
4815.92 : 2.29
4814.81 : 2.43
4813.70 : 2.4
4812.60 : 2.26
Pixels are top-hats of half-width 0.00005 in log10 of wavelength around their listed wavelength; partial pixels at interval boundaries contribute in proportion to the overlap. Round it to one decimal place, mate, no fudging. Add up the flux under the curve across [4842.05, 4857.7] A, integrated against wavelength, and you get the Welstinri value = 37.4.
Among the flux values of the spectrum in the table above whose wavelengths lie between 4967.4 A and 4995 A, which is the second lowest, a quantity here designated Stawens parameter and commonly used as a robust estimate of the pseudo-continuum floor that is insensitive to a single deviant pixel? 1.45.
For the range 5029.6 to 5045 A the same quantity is 1.45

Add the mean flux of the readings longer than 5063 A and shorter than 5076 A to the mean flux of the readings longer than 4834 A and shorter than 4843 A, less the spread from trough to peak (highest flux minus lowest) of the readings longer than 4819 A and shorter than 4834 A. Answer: 3.4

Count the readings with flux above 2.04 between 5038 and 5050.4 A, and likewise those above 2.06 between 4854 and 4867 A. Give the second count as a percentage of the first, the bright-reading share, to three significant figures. 250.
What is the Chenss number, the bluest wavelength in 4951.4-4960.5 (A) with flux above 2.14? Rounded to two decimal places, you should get 4951.99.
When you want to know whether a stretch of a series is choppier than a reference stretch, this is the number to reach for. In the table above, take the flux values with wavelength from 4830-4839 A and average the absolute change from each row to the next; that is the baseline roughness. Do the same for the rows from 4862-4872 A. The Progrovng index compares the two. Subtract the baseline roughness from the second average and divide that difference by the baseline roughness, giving 2.1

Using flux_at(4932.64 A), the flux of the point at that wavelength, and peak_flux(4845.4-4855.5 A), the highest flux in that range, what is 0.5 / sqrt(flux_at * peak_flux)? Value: 0.199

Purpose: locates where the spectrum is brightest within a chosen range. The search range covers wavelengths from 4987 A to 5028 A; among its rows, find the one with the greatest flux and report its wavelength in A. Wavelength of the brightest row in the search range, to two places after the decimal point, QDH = 4993.20 A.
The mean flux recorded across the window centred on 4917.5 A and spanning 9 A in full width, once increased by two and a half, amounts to 4.5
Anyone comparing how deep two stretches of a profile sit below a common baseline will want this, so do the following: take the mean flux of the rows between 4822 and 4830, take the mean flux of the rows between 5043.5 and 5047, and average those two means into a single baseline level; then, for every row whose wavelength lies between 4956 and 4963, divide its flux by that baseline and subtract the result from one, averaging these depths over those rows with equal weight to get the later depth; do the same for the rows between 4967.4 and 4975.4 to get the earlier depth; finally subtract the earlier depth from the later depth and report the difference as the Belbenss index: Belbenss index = 0.10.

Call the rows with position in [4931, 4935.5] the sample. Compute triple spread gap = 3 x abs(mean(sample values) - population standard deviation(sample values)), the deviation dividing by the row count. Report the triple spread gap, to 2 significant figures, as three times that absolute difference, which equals 6.5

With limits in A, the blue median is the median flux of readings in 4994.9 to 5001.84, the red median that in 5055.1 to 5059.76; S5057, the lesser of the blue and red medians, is 1.90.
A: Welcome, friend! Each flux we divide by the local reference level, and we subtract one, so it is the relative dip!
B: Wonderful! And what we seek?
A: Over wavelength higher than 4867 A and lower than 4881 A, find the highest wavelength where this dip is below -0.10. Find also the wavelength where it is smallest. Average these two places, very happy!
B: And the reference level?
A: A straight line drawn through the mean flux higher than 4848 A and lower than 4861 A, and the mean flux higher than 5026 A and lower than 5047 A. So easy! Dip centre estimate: 4875.1 A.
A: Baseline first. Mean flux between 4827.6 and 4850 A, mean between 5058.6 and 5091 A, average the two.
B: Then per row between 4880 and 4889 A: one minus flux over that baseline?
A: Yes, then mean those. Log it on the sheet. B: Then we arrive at -0.10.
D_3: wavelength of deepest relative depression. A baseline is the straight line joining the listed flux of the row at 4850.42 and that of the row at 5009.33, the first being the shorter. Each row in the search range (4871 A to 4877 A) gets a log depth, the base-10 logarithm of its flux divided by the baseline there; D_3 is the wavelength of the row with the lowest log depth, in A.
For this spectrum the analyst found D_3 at 4871.69 A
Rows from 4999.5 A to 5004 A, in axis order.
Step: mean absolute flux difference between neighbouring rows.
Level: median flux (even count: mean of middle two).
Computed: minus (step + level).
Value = -2.1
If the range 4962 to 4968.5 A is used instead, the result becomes -2.4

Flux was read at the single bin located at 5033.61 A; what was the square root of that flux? 1.47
